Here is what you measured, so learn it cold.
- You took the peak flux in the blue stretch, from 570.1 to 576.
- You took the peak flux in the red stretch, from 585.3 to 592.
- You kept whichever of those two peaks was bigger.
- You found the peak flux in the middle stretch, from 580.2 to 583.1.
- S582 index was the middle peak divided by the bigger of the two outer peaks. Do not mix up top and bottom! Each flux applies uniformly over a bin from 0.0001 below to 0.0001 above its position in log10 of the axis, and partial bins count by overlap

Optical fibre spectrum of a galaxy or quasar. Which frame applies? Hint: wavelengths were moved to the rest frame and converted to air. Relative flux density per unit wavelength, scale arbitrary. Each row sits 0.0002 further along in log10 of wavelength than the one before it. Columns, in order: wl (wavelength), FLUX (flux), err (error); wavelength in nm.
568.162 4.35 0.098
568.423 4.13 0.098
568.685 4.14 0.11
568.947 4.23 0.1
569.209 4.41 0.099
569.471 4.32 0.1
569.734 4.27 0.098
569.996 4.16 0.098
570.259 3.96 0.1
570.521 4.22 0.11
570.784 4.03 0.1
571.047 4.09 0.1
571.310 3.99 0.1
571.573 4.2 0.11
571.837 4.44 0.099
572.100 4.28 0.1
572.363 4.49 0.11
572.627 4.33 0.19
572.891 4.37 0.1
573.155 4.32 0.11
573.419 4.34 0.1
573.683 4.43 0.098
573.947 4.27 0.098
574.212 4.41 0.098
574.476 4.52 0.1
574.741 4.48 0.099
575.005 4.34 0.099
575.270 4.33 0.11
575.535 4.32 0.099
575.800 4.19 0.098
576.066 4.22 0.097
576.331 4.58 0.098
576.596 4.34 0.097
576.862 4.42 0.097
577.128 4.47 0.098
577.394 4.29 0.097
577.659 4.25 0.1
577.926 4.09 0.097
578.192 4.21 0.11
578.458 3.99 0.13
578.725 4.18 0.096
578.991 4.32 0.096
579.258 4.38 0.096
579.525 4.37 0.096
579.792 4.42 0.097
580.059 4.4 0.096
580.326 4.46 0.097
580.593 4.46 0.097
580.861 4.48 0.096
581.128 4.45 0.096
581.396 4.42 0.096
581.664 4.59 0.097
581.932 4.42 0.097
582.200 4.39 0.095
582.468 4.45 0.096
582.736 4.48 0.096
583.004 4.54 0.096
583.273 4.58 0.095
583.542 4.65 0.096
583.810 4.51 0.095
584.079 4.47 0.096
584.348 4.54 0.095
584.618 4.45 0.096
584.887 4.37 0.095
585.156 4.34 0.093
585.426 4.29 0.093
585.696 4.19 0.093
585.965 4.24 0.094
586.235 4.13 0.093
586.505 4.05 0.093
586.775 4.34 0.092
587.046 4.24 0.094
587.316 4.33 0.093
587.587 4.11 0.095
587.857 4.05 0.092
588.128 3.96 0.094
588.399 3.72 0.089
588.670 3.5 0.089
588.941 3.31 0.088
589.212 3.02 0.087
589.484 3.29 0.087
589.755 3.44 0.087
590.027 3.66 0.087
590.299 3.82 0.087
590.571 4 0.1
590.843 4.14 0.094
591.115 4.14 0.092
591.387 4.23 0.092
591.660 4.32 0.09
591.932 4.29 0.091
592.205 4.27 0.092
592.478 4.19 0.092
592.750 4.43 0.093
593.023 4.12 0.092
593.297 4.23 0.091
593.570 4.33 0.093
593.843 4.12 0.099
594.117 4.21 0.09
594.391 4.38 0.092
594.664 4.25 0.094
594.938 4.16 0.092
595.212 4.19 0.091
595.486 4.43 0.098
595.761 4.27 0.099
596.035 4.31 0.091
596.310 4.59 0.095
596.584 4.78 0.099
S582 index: 1.02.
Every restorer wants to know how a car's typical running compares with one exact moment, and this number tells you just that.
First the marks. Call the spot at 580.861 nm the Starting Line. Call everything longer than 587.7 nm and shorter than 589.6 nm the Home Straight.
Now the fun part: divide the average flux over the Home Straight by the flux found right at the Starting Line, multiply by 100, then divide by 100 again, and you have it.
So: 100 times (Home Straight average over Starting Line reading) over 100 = 0.79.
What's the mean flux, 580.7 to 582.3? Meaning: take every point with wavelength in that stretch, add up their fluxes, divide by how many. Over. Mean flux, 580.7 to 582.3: 4.46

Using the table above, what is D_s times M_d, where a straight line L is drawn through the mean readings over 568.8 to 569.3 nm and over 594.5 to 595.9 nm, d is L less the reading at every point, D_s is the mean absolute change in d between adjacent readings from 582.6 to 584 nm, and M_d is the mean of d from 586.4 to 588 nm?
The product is 0.007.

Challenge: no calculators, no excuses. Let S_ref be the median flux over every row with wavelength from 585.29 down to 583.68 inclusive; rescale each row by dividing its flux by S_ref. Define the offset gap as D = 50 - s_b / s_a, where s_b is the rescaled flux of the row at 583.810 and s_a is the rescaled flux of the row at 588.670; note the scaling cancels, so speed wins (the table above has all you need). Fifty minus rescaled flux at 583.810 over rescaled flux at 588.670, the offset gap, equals 48.7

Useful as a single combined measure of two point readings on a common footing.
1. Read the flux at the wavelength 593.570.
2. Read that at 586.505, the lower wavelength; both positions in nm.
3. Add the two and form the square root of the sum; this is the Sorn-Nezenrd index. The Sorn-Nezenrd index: 2.89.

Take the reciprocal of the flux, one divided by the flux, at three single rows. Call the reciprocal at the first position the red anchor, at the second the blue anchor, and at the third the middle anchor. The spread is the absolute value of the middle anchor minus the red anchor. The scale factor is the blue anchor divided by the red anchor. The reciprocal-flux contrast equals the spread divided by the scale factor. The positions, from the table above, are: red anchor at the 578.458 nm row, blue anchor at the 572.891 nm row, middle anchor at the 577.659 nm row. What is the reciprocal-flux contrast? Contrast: 0.0168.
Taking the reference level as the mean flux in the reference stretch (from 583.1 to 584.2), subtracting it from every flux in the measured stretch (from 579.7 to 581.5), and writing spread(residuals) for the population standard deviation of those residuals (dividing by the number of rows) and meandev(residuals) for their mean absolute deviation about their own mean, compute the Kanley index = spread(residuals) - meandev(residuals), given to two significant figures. 0.0023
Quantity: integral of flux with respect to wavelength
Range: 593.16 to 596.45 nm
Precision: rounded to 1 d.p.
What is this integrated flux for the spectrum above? 14.1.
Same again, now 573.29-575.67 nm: 10.4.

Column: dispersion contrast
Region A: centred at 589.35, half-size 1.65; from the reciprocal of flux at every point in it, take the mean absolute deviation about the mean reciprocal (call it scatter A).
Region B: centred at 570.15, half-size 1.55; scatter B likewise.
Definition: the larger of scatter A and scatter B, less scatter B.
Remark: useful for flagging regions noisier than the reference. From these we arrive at 0.016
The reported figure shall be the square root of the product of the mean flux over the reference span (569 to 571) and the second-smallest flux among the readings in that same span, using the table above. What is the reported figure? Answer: 4.11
